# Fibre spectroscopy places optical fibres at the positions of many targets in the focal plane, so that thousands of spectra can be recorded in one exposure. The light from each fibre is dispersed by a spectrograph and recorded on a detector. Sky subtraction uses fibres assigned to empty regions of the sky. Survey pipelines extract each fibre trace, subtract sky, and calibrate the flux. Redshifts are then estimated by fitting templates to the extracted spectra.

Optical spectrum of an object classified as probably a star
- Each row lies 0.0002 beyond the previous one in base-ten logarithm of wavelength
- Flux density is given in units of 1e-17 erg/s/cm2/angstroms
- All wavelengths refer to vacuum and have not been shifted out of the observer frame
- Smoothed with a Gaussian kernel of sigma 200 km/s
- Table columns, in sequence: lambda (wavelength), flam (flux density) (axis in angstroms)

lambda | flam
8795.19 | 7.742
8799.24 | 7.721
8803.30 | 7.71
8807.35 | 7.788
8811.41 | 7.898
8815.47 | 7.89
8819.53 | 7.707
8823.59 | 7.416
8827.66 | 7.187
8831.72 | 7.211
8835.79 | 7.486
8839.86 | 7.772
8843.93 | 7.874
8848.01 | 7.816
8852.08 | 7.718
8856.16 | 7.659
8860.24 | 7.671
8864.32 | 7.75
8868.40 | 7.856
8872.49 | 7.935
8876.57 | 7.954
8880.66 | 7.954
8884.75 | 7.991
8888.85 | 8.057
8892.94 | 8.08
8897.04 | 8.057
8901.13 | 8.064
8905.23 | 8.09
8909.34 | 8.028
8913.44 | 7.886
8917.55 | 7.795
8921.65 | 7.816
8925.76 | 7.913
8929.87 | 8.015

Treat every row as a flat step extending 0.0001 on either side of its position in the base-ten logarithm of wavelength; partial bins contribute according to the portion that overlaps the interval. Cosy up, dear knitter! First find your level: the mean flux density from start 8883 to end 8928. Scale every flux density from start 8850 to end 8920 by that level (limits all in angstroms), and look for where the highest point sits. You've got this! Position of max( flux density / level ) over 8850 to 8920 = 8905.23 angstroms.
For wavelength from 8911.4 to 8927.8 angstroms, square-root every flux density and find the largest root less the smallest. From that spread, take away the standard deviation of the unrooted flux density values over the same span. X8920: -0.03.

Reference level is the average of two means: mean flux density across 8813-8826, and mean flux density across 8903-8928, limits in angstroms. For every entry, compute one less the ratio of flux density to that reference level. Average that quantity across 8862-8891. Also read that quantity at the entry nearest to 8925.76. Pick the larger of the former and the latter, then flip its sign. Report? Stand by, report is 0.015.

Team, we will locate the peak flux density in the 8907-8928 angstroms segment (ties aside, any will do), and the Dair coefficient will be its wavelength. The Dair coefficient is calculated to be 8909.34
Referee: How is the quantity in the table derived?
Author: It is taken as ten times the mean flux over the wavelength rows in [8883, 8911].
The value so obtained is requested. 81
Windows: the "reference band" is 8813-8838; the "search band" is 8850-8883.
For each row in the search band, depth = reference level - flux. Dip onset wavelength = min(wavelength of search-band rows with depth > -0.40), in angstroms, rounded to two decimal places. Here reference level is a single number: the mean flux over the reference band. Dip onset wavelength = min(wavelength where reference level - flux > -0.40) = 8852.08 angstroms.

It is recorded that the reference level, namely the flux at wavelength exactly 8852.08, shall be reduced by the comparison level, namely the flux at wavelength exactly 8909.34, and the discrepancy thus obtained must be -0.31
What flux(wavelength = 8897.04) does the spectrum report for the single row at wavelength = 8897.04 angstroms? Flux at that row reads 8.057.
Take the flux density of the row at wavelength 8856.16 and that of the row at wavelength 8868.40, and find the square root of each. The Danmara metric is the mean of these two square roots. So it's 2.79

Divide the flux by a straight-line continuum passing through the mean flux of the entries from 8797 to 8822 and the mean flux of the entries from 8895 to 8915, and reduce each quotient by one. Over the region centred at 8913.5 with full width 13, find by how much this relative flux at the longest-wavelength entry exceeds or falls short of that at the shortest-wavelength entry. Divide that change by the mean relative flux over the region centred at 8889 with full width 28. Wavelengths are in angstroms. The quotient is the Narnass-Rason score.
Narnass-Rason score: -7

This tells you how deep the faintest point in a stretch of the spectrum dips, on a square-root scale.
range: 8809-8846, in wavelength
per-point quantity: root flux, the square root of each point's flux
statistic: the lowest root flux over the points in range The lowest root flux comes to 2.68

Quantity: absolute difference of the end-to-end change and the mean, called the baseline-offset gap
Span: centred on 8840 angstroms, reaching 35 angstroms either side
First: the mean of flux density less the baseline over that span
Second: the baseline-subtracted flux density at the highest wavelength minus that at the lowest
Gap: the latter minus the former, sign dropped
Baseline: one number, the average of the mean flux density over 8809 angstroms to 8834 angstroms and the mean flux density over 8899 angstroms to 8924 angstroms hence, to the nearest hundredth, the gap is 0.21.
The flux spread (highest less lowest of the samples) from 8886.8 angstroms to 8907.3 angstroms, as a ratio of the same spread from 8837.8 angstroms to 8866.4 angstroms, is 0.15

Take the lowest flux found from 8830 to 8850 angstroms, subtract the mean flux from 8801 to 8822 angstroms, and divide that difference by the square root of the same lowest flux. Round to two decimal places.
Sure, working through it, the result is -0.22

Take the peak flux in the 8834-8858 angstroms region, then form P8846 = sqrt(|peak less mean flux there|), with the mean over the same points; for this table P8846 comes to 0.39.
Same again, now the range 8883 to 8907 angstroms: 0.18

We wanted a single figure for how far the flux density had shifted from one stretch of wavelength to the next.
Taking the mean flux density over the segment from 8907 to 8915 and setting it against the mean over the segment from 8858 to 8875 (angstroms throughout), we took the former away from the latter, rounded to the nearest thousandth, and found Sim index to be -0.154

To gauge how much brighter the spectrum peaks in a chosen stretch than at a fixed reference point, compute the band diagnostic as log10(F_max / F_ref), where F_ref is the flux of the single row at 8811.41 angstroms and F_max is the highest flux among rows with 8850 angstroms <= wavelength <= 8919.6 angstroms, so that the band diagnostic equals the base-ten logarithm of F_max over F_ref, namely 0.010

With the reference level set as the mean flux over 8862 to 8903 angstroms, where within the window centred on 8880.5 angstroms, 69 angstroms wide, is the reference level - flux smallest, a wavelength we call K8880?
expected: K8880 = 8905.23 angstroms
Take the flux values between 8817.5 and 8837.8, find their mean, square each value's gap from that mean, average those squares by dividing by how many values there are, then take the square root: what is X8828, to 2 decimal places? 0.19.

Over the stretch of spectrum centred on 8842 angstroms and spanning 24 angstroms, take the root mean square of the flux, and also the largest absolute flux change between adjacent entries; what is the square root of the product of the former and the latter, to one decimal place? 1.5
